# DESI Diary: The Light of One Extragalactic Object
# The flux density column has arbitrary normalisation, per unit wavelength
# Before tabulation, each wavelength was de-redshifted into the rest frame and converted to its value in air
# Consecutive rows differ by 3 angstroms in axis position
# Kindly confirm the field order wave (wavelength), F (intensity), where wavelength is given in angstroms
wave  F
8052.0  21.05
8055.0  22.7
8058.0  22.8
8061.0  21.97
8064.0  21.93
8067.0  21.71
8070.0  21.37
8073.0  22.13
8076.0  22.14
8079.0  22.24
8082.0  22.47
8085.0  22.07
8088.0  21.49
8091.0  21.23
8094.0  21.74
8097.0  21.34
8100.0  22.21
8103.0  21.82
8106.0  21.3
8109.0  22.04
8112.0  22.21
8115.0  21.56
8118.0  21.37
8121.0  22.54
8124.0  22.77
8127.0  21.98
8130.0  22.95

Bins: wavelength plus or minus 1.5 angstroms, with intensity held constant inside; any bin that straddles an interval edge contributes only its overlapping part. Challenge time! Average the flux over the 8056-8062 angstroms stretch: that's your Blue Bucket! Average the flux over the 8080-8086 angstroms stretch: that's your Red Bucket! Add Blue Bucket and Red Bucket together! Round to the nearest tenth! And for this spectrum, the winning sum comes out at 44.7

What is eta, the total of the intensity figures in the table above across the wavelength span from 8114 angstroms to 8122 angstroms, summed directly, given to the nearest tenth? 65.5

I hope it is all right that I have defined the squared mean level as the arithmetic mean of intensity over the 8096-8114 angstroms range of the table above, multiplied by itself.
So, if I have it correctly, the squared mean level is 476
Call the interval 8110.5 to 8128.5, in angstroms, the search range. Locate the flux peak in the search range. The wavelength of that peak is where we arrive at 8124.0 angstroms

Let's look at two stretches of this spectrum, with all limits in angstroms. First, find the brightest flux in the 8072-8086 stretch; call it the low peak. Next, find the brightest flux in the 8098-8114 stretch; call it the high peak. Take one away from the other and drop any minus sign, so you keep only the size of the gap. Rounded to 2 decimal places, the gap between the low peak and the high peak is 0.26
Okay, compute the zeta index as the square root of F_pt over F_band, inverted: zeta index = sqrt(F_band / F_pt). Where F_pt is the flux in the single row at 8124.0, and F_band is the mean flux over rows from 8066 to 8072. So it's 0.97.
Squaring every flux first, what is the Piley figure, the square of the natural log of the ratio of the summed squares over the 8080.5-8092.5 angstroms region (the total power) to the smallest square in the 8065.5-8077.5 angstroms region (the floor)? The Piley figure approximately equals 2.04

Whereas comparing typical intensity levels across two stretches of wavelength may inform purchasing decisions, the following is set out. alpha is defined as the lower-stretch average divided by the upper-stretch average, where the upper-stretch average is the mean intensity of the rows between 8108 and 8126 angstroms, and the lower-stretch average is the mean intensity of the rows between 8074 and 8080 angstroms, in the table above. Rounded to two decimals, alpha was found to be 1.00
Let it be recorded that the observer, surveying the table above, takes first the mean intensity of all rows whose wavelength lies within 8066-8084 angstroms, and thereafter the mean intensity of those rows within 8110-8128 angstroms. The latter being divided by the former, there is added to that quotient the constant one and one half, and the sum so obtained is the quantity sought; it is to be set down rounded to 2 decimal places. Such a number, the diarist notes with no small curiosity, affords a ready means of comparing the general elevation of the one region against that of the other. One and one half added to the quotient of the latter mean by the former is 2.50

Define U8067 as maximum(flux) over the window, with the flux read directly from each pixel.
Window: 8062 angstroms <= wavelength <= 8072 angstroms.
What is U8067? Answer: 21.93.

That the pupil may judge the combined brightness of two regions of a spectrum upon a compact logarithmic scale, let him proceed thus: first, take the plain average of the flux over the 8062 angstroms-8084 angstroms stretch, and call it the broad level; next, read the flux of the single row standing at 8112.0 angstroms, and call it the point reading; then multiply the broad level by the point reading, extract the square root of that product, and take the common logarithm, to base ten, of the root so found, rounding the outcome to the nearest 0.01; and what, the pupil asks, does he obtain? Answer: 1.34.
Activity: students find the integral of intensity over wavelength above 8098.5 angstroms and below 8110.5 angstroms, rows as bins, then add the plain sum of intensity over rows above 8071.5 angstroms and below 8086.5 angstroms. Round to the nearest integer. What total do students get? 373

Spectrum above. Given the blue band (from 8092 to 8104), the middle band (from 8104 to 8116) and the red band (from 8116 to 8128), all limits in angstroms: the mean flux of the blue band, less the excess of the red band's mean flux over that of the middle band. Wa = 21.4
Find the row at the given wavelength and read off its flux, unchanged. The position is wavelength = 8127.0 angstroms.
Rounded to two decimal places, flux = 21.98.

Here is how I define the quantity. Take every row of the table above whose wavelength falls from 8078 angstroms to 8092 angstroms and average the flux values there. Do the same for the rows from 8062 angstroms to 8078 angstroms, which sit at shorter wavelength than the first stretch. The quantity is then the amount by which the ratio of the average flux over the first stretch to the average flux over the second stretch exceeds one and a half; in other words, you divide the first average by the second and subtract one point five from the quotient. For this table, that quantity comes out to -0.498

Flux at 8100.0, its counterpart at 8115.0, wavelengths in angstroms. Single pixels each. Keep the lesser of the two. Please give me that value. 21.6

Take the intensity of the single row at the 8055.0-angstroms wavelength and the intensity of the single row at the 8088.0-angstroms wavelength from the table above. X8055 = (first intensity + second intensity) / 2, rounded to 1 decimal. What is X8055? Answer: 22.1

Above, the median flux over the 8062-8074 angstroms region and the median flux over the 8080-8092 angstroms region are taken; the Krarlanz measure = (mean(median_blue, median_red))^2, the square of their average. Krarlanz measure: 475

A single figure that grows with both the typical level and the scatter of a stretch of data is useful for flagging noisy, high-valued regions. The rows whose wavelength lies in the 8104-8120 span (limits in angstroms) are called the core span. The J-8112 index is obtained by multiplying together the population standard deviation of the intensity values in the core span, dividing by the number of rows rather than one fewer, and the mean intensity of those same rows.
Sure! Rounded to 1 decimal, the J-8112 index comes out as 7.9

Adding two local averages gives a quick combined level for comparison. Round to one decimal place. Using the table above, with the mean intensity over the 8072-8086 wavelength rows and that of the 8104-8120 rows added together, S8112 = 43.9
